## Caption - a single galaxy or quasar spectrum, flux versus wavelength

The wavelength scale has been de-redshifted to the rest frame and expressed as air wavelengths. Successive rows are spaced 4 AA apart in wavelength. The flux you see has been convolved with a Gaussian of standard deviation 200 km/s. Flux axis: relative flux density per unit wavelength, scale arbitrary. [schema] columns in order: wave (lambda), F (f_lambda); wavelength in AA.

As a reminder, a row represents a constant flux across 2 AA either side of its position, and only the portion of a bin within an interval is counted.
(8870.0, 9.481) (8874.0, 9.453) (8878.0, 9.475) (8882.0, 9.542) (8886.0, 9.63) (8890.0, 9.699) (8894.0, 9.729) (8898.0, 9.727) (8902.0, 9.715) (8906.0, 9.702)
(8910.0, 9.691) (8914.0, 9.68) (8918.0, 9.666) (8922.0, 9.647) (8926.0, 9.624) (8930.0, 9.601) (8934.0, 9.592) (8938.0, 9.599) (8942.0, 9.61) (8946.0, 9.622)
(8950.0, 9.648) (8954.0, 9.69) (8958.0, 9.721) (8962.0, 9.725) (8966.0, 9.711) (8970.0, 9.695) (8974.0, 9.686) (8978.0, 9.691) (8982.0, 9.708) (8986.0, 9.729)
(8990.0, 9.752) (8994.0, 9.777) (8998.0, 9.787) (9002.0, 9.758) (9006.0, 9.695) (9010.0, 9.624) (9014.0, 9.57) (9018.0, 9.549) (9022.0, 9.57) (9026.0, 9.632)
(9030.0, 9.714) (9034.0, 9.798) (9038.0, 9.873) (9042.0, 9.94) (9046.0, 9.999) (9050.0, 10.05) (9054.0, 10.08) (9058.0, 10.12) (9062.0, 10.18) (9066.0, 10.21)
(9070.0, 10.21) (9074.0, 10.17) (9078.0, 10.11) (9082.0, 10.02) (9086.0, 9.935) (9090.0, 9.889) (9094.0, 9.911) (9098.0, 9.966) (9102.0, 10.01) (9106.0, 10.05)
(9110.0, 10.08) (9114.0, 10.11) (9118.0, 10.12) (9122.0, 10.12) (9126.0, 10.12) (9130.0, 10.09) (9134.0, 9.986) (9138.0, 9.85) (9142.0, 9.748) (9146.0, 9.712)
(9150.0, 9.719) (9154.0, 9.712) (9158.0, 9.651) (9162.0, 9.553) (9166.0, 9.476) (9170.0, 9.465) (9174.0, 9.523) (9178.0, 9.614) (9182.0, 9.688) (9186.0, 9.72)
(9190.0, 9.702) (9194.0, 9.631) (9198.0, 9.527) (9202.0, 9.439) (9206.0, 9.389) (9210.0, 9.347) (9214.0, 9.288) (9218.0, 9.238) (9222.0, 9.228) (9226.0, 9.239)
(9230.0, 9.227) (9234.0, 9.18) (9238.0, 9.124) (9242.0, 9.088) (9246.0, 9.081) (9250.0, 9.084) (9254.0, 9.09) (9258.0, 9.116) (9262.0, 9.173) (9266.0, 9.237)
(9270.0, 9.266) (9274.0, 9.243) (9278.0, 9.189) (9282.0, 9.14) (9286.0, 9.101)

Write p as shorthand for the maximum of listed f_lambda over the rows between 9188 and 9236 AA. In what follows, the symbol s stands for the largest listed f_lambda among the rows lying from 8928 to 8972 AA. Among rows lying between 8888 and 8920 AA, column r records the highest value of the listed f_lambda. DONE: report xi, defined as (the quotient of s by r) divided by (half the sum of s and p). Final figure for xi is 0.103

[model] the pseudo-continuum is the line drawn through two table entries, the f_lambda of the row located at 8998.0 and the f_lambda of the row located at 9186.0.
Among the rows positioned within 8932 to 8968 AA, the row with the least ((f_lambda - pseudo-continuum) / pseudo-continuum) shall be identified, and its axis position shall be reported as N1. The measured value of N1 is 8934.0 AA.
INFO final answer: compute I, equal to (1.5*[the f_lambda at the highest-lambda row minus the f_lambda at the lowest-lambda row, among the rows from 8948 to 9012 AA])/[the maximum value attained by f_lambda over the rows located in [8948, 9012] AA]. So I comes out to 0.00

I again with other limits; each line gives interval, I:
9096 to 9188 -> -0.04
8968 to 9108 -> 0.05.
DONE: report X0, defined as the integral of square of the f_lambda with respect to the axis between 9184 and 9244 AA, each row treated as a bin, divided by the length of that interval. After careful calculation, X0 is 88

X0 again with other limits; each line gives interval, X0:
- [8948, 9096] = 97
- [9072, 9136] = 101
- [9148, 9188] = 92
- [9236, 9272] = 84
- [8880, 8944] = 93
